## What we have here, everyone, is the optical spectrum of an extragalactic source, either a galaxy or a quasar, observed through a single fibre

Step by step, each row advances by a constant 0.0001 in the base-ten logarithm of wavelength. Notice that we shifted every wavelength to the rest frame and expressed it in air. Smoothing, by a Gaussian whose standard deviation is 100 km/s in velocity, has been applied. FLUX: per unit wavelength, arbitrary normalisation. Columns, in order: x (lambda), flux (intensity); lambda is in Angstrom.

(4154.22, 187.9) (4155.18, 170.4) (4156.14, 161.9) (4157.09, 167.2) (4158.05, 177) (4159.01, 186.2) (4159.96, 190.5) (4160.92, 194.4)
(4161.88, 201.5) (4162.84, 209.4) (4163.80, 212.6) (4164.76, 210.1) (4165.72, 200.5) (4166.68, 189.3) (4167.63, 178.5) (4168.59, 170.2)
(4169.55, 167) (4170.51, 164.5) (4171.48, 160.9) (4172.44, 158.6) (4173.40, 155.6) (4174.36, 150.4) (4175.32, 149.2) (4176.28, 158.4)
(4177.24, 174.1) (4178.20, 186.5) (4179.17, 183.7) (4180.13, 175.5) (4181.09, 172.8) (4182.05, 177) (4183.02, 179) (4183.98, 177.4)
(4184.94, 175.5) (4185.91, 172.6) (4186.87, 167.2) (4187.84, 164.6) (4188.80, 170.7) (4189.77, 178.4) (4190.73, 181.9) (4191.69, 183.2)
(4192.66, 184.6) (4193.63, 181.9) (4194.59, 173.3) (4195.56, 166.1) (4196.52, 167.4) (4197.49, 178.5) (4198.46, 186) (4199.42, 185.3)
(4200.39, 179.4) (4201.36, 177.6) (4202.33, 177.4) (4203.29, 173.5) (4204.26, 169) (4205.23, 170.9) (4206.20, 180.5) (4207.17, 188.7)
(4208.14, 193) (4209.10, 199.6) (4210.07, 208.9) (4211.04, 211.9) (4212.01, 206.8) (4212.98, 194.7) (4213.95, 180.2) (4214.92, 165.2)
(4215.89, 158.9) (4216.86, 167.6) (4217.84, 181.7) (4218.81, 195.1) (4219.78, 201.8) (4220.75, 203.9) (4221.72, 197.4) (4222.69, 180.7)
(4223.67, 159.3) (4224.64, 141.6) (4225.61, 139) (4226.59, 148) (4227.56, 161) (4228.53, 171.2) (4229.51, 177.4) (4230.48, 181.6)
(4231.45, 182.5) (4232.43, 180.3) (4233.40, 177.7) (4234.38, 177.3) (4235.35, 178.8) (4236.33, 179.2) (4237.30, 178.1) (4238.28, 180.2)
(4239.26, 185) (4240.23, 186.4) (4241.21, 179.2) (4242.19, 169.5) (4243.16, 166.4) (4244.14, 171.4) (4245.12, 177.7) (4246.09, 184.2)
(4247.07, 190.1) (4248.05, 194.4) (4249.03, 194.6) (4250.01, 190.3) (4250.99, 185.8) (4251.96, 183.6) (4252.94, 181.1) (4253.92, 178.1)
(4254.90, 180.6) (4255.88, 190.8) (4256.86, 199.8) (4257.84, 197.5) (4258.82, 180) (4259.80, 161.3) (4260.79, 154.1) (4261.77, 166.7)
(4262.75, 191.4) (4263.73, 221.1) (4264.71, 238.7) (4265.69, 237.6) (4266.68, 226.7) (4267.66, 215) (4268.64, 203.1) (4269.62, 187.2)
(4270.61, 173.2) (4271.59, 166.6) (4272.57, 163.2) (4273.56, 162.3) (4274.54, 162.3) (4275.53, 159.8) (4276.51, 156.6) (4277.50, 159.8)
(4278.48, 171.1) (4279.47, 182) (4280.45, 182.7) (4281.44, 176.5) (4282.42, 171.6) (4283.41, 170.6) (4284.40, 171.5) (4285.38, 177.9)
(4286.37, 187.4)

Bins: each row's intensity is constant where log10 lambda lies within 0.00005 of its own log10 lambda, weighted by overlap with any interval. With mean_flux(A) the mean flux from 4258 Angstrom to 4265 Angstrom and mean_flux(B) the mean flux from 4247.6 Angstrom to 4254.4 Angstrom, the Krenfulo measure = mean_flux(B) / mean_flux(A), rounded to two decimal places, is 1.00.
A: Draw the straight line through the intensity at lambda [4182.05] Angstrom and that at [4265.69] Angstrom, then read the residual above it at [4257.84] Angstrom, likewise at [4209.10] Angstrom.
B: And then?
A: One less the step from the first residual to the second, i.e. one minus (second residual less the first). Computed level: -36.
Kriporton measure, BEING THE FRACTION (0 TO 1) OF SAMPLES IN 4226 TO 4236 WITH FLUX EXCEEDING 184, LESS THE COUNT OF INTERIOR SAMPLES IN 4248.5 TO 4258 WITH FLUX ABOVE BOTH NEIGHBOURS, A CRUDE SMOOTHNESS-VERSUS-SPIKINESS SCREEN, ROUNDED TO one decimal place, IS -1.0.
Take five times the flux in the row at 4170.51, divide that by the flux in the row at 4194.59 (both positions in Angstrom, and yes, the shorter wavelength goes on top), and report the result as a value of 4.75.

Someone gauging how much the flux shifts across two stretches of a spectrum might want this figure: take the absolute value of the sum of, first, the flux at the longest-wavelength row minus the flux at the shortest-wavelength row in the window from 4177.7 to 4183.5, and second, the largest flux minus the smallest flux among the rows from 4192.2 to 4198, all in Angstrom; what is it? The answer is 11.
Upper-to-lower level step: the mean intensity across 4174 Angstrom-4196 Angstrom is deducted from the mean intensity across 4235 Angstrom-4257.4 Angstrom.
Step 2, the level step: 10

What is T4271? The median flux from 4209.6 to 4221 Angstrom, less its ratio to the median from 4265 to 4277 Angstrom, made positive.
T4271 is 194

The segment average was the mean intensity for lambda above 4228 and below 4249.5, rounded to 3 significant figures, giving 180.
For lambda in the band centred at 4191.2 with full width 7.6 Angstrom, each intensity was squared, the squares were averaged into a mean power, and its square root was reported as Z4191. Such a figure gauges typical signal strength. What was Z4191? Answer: 177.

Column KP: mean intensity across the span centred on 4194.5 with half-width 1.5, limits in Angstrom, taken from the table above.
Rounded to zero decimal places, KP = 174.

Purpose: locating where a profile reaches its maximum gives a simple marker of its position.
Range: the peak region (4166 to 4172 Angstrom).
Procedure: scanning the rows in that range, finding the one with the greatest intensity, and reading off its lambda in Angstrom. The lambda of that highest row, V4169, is 4166.68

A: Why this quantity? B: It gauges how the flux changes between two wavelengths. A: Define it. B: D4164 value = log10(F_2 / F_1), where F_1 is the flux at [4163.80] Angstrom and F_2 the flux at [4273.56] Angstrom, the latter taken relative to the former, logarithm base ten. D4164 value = -0.12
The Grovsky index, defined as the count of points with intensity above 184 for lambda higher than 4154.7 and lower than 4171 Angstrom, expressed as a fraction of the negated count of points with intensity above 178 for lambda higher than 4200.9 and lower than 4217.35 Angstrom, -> -1.0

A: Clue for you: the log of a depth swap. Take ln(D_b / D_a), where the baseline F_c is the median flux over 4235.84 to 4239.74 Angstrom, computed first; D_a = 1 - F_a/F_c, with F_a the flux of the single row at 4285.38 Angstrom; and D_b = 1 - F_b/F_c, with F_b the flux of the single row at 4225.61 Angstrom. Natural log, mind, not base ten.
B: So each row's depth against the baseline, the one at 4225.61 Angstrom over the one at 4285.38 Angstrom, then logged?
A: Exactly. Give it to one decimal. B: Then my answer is 3.1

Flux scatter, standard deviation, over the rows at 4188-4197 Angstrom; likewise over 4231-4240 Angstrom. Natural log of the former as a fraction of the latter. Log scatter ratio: 1.1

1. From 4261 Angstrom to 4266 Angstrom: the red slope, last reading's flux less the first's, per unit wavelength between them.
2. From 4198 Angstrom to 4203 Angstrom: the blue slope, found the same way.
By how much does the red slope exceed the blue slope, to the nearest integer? 20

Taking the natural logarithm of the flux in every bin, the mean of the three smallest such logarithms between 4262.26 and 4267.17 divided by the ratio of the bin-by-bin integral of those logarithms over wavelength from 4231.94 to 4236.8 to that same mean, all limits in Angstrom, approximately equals 1.14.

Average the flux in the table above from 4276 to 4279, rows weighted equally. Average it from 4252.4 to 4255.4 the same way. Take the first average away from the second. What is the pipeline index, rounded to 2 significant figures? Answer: 17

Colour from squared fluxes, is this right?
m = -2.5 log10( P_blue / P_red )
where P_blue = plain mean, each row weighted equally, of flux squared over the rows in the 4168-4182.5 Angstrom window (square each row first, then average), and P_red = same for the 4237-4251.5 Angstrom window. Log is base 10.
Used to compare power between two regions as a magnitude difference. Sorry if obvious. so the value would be 0.19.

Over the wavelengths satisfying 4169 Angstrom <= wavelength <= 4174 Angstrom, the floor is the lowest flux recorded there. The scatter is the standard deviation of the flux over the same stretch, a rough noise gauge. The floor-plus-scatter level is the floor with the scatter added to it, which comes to 160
